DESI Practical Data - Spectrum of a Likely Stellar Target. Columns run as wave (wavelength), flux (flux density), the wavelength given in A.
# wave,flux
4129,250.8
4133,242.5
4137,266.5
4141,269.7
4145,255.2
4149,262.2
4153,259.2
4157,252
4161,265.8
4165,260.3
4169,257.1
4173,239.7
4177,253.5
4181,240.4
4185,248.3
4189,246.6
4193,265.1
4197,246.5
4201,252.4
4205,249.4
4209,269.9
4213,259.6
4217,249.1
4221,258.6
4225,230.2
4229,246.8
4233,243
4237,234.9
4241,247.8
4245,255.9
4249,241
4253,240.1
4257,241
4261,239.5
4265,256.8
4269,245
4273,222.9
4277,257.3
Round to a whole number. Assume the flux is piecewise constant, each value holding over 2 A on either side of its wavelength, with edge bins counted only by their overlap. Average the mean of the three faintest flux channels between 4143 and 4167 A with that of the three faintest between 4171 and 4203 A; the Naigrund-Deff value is 249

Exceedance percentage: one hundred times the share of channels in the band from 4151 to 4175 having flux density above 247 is 83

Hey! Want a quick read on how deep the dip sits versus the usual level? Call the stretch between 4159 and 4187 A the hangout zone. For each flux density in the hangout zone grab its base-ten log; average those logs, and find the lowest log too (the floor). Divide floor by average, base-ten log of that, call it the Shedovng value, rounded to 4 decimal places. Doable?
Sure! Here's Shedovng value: -0.0039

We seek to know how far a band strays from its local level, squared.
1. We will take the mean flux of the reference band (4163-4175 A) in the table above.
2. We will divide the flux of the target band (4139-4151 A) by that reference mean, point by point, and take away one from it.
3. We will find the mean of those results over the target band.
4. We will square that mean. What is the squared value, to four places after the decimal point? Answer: 0.0016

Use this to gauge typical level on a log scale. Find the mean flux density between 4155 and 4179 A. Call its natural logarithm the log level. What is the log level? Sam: 5.54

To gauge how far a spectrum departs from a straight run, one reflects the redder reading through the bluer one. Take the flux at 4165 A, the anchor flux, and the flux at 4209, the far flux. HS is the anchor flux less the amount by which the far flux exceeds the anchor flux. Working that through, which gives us 251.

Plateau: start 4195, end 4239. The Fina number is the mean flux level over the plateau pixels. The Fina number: 249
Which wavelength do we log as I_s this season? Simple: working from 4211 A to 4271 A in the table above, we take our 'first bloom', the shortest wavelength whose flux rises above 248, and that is 4213 A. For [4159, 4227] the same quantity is 4161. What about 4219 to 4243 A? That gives 4221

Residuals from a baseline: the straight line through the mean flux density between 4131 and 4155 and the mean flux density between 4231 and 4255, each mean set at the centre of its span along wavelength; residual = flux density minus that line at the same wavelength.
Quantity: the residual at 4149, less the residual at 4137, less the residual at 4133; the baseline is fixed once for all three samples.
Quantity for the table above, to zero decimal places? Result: 16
